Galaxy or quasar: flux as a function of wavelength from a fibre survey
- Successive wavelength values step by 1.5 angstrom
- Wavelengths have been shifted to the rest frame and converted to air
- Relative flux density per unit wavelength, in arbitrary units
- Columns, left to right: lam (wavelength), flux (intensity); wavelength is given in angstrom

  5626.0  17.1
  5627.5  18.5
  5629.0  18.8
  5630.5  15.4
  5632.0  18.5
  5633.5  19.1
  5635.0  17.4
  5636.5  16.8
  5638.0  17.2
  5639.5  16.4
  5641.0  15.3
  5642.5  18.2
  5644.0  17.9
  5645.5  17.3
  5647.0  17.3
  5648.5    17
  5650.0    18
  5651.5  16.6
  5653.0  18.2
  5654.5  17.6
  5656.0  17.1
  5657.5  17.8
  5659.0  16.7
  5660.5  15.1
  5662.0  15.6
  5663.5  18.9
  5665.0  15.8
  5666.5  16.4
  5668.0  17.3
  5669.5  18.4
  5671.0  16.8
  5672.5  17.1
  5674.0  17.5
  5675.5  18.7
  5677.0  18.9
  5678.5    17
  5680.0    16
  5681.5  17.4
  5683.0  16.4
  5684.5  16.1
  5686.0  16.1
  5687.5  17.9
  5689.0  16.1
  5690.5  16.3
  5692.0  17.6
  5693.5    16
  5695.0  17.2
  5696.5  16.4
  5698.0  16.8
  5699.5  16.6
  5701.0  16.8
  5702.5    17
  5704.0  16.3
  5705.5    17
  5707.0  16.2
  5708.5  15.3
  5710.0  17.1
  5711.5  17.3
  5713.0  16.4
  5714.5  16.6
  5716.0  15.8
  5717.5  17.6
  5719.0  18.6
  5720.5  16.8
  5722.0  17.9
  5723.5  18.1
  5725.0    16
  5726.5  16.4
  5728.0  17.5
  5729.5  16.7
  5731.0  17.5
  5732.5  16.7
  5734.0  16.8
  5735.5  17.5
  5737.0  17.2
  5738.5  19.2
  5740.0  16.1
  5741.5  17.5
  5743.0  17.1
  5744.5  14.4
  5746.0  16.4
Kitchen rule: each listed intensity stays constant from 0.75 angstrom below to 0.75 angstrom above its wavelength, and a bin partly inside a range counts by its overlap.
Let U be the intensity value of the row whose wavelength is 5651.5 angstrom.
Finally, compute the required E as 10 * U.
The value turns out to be 166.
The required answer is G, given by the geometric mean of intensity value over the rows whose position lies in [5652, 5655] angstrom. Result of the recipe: 17.9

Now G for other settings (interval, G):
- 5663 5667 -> 17.0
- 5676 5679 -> 17.9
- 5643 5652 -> 17.3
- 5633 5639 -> 17.6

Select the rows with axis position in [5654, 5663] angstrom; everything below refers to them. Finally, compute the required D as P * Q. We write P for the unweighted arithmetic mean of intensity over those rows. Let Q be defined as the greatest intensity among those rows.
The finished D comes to 296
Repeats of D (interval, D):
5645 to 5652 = 310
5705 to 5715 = 286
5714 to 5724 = 323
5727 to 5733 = 299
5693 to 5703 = 287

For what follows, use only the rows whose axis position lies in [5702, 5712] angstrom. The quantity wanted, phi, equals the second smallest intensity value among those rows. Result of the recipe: 16.2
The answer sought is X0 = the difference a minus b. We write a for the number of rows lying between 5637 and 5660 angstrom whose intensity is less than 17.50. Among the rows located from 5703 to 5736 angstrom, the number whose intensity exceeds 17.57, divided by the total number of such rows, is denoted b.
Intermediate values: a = 9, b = 0.18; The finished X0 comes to 8.8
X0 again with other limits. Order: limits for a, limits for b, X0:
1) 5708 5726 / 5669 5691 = 7.7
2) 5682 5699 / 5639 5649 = 8.7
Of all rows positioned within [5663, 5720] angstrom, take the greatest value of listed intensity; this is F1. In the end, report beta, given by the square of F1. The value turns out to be 357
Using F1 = 18.9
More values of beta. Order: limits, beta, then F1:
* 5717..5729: 346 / 18.6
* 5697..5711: 292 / 17.1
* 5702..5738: 346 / 18.6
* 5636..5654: 331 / 18.2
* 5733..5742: 369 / 19.2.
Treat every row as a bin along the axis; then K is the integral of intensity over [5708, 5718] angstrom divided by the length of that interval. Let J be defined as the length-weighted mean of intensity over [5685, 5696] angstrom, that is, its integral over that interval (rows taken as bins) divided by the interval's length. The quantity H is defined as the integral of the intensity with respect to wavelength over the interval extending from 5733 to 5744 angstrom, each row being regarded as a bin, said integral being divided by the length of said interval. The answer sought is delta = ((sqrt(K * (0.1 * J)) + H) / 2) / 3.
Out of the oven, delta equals 3.75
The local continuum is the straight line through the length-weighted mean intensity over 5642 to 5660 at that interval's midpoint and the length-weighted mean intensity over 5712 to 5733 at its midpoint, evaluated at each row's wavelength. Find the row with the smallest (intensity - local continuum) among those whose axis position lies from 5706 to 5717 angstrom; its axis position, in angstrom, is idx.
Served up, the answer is 5708.5 angstrom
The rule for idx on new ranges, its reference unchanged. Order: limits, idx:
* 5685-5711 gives 5708.5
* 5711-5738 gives 5716.0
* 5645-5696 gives 5660.5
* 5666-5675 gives 5666.5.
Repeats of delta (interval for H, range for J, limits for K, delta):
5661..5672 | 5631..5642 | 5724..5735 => 3.73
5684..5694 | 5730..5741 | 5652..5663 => 3.67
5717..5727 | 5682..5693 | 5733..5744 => 3.79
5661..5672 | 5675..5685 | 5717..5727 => 3.74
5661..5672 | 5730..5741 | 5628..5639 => 3.75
